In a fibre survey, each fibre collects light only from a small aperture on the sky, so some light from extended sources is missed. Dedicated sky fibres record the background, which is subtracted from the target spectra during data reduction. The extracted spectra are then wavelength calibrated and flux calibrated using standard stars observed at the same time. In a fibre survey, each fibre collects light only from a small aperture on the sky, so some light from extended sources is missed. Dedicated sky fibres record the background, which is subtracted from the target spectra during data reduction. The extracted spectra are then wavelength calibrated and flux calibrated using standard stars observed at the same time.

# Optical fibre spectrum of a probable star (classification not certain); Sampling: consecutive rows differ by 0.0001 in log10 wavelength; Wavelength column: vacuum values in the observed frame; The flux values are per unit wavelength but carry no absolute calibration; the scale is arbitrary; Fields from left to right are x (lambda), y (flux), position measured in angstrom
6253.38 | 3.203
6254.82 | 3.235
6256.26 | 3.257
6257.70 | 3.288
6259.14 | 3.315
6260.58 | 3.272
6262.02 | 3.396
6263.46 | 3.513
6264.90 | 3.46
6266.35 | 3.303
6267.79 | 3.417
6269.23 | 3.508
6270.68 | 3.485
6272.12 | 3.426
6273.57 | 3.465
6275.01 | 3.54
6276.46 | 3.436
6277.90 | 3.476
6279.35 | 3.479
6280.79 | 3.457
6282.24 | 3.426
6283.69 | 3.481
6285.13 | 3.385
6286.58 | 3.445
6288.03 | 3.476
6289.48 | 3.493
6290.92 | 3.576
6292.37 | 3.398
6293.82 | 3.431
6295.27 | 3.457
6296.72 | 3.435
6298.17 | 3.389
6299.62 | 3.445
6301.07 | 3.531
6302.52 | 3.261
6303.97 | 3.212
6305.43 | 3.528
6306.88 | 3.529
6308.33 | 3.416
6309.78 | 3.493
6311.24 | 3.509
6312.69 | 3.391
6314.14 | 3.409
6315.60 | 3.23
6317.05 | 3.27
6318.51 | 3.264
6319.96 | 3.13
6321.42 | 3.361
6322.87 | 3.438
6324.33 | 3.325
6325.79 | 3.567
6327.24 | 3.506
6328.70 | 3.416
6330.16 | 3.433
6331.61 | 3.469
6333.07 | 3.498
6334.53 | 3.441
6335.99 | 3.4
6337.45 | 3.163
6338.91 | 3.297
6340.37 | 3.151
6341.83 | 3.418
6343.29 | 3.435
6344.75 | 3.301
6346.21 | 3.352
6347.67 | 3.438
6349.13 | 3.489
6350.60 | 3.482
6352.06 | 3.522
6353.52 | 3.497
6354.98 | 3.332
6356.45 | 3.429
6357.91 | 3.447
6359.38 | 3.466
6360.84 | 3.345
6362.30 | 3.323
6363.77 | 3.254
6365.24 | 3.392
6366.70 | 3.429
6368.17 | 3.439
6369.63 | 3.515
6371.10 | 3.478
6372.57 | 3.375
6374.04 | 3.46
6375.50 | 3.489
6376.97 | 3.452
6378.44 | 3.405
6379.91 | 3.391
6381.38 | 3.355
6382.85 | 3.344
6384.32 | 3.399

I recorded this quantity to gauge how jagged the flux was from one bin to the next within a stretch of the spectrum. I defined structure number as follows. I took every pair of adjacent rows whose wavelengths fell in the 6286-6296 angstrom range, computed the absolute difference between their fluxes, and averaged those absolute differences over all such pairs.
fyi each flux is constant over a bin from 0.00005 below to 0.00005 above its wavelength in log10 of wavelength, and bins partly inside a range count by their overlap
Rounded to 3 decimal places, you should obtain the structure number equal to 0.061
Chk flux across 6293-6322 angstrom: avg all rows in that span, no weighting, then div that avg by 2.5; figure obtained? 1.354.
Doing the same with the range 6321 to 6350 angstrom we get 1.358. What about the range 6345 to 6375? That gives 1.369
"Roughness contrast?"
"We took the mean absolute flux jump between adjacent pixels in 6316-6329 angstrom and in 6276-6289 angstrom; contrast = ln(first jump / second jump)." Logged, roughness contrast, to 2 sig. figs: 1.0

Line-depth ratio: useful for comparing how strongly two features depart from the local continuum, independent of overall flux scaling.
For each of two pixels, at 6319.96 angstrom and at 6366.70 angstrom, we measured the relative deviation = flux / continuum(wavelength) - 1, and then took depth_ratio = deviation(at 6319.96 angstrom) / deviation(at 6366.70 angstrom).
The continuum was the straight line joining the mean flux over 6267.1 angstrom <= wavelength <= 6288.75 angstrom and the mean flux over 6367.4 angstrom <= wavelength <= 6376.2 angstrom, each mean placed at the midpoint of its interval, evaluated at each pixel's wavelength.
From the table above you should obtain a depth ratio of 11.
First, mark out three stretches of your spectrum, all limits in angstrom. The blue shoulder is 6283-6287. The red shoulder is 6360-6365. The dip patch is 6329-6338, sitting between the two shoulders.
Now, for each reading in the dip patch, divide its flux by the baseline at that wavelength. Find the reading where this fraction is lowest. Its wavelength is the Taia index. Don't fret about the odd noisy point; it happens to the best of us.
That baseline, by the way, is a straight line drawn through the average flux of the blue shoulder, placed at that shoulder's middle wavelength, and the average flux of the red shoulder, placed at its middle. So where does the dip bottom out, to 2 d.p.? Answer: 6337.45 angstrom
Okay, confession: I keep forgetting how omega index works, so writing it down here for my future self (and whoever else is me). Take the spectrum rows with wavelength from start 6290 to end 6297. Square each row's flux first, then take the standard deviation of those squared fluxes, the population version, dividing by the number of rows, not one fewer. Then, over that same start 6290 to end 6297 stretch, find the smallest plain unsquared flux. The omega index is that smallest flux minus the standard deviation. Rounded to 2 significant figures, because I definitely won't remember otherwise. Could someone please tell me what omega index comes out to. 3.0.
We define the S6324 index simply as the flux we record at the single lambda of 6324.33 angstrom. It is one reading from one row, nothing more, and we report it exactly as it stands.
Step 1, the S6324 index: 3.325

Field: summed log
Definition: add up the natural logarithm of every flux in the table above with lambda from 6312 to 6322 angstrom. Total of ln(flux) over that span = 8.3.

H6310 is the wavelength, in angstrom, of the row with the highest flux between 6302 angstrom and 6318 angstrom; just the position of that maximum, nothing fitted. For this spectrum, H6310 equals 6306.88 angstrom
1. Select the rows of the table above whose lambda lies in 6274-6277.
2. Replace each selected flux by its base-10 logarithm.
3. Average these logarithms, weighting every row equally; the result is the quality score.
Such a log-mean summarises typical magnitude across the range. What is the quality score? 0.543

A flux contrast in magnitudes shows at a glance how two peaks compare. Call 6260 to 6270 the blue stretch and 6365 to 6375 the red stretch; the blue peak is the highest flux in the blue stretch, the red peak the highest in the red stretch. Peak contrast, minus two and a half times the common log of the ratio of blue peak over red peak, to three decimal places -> 0.001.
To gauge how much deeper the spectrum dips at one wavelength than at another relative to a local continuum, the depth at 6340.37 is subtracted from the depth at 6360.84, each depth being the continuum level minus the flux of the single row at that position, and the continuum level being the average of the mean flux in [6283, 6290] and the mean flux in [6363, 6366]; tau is -0.19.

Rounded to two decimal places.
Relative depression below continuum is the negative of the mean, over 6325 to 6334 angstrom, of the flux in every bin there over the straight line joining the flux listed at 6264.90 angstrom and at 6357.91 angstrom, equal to -1.01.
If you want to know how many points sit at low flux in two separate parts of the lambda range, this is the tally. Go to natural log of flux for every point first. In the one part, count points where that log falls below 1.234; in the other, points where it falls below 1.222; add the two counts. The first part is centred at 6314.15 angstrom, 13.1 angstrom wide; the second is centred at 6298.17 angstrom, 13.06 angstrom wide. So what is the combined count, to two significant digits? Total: 10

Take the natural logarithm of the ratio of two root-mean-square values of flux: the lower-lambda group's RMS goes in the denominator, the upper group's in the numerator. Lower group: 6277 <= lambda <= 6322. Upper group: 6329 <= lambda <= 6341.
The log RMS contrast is -0.016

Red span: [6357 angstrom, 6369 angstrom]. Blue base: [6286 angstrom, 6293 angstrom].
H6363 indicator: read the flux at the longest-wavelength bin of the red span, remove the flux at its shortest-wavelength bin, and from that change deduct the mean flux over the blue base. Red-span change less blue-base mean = -3.49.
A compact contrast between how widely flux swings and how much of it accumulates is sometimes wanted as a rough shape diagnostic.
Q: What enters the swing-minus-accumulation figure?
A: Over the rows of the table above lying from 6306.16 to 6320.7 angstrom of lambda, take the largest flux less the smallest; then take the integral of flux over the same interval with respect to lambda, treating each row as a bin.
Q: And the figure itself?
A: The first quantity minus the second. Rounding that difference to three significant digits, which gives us -48.5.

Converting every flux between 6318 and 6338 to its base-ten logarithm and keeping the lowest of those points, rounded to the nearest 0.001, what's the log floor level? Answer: 0.496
